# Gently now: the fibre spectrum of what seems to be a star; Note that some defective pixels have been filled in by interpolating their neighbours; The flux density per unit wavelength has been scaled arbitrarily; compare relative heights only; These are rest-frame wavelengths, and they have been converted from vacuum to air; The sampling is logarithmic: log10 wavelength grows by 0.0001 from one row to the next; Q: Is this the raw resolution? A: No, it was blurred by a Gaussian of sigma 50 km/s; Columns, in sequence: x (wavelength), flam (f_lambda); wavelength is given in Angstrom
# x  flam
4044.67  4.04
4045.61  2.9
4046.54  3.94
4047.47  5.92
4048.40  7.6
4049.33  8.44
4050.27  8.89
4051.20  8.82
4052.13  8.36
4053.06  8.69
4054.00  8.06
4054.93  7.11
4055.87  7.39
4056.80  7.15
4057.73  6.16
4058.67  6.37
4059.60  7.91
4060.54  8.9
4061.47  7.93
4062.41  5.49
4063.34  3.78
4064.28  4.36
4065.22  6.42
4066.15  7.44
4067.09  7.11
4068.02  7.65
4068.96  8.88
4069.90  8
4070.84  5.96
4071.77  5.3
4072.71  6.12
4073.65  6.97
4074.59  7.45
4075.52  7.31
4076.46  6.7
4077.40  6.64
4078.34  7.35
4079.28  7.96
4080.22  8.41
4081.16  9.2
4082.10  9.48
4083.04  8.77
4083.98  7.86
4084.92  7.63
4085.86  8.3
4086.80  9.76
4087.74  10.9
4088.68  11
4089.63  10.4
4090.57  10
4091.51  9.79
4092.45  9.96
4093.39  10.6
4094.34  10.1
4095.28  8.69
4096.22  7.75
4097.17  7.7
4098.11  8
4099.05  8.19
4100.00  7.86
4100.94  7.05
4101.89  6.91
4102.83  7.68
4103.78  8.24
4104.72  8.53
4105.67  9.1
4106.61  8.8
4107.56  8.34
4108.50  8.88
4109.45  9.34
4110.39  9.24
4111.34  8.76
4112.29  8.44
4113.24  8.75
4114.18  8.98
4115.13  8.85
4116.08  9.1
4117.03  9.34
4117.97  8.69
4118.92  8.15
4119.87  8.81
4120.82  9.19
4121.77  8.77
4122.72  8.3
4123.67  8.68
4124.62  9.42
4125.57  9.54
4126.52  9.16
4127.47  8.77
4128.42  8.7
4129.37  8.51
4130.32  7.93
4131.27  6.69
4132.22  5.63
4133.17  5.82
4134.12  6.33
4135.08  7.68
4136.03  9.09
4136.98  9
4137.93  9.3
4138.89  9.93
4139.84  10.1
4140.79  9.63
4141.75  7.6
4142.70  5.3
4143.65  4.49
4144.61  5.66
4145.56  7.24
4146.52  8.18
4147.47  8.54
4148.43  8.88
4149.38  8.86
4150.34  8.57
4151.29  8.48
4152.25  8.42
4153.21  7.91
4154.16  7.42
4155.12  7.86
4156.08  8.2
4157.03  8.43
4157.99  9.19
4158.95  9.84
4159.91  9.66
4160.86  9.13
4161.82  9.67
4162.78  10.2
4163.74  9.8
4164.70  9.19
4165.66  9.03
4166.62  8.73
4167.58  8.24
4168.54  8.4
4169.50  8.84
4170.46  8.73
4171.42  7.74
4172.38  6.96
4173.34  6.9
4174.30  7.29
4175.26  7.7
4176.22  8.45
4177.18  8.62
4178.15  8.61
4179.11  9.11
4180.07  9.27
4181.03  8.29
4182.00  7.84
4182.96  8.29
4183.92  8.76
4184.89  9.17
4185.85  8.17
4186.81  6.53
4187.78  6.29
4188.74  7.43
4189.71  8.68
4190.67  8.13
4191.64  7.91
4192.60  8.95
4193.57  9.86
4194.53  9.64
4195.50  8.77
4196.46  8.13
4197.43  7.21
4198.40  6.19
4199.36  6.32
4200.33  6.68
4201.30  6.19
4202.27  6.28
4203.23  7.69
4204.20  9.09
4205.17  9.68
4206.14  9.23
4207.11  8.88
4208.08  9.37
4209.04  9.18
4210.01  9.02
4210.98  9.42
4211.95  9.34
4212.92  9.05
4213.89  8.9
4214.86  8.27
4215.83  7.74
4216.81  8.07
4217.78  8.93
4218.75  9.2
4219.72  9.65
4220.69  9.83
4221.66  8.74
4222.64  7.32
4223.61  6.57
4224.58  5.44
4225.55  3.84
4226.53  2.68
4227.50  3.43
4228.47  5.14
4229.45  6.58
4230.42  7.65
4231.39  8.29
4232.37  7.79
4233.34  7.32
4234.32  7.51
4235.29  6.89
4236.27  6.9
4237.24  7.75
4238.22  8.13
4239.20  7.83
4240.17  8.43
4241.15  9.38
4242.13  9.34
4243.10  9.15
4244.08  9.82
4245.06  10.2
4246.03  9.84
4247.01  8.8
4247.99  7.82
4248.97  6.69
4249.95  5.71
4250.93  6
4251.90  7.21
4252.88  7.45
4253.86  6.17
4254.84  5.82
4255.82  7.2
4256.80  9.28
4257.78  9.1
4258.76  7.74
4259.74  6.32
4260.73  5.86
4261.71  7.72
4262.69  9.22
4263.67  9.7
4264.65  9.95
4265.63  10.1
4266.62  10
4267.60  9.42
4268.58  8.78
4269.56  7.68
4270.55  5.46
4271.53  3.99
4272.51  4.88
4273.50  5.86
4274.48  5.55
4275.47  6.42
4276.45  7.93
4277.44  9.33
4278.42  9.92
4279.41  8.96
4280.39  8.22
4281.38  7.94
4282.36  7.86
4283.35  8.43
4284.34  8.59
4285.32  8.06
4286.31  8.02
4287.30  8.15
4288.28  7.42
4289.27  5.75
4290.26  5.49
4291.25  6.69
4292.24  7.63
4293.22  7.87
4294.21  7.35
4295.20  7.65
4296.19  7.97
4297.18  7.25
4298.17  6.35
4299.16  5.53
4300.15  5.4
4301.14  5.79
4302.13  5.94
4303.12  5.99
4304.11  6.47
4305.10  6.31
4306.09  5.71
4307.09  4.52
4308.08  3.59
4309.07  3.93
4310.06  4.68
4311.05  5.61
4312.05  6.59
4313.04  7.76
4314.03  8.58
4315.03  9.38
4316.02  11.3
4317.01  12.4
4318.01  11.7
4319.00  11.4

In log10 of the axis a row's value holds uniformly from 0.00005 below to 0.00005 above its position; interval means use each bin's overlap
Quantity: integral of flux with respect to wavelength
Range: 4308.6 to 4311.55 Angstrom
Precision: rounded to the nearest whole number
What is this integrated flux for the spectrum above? 14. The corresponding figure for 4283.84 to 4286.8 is 24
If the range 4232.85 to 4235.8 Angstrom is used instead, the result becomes 21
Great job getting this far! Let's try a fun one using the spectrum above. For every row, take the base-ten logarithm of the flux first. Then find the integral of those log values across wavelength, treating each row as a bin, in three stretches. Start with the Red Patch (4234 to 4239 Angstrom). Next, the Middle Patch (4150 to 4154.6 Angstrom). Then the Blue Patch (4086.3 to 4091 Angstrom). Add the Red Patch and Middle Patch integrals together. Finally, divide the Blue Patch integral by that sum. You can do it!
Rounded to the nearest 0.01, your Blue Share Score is 0.56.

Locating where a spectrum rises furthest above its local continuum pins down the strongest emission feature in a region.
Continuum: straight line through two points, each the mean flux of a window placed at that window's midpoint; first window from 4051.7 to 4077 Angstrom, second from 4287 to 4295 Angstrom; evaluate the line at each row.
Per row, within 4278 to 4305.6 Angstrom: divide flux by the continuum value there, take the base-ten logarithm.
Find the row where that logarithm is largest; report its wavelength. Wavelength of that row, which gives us 4278.42 Angstrom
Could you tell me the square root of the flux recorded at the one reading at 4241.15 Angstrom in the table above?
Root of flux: 3.06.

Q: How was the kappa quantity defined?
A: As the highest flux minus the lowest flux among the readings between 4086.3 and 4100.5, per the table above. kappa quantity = 3.3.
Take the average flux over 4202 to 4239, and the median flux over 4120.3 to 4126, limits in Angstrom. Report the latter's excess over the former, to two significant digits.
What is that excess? 1.2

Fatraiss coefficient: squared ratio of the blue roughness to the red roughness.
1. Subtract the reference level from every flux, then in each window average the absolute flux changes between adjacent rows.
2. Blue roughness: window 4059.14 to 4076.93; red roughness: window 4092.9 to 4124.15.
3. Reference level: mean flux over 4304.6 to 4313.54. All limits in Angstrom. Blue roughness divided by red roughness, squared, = 5.29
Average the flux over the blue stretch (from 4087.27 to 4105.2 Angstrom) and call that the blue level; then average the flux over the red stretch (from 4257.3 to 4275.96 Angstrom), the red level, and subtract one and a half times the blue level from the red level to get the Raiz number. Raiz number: -5.8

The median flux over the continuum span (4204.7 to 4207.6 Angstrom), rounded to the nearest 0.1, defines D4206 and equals 9.2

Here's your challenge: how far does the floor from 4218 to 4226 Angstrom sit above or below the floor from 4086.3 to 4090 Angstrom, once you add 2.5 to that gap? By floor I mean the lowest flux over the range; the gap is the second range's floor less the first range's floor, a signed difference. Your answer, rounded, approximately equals -3.4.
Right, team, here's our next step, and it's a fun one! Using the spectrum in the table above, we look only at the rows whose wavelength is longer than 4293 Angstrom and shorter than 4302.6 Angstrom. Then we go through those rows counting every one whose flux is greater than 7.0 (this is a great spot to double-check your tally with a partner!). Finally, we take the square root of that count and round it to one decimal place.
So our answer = 2.2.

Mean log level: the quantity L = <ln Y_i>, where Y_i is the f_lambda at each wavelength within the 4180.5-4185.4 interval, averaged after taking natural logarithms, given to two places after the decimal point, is 2.14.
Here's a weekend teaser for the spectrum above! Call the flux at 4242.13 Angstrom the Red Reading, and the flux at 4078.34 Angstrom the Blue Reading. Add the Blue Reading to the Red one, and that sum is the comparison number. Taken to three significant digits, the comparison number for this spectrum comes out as 16.7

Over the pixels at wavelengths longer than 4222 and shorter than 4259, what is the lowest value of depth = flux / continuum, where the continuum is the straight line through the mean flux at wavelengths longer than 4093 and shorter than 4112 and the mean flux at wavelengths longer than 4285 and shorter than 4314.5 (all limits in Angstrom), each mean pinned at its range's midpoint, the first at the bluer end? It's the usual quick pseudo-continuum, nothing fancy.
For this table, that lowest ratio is 0.4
